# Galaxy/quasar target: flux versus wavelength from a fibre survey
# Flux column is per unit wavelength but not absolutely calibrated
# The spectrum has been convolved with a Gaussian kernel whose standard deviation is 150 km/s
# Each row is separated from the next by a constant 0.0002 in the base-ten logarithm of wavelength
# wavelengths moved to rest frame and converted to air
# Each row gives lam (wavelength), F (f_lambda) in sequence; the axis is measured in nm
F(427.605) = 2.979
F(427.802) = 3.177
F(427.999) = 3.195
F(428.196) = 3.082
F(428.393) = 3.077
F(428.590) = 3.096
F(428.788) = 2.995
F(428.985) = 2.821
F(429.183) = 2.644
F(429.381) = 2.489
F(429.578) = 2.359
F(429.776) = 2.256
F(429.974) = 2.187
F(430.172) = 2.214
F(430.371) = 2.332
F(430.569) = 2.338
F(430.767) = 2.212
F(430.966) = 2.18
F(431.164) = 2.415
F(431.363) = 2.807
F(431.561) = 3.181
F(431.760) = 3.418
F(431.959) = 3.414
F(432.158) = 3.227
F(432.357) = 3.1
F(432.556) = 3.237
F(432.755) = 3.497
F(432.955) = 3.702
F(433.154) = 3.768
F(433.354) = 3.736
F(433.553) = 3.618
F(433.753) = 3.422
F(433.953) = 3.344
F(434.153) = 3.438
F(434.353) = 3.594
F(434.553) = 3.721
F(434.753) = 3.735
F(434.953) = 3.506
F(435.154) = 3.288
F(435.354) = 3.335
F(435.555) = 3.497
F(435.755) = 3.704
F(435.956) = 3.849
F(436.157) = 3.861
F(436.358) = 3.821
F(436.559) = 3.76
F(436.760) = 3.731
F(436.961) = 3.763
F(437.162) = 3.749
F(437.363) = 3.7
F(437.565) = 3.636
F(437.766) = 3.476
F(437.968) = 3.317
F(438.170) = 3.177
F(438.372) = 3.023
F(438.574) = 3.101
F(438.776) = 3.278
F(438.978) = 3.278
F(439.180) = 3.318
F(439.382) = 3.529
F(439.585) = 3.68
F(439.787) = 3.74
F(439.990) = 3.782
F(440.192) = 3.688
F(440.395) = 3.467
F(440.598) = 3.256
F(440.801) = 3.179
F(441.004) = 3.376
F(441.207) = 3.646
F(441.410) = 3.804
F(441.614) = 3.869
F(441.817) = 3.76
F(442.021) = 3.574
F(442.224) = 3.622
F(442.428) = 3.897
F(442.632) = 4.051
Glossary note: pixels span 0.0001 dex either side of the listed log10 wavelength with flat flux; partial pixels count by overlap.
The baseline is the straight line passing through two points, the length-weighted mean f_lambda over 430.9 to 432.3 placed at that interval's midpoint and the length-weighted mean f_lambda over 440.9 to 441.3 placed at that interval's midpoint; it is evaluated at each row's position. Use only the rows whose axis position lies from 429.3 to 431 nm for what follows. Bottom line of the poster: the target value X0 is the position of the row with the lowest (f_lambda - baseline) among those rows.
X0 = 430.966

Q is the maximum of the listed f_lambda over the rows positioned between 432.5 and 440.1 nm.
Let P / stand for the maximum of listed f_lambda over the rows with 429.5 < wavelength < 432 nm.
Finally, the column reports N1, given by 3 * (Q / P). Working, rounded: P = 3.418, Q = 3.861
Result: 3.39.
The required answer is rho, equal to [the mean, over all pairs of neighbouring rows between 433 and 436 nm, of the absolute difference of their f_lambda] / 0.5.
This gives 0.26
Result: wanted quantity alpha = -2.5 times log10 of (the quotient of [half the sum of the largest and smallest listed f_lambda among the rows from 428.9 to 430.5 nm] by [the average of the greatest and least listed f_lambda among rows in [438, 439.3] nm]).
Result 0.3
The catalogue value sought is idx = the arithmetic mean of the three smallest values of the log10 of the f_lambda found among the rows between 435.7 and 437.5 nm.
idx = 0.57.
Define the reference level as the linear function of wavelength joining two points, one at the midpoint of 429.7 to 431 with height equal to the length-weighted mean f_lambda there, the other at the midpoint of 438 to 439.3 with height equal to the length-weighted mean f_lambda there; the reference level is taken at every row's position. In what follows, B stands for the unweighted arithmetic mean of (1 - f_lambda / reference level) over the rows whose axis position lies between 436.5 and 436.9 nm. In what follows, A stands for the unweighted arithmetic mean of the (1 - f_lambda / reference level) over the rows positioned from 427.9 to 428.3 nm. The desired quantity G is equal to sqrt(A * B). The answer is 0.39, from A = -0.58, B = -0.26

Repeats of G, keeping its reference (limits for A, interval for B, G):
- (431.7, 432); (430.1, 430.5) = 0.08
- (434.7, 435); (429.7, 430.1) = 0.06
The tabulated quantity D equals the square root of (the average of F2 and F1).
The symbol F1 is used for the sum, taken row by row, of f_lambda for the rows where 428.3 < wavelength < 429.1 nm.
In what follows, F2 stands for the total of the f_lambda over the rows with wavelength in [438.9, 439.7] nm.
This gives 3.59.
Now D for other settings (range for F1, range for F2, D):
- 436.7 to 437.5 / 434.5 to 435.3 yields 3.82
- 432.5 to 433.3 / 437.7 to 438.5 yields 3.69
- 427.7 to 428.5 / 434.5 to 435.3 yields 3.66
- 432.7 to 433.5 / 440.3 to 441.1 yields 3.74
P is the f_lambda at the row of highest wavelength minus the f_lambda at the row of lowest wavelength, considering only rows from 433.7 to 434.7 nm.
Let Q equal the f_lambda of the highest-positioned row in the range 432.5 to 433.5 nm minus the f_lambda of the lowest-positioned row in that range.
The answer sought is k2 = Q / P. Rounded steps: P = 0.30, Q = 0.50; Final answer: 1.67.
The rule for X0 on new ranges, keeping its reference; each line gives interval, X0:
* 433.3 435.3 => 435.154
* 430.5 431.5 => 430.966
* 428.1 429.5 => 429.381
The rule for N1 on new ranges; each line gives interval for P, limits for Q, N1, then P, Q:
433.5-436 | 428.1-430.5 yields 2.41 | 3.849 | 3.096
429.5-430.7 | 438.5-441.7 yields 4.92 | 2.359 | 3.869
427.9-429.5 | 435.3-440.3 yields 3.63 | 3.195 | 3.861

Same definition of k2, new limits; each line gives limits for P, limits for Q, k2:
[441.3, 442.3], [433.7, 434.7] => -1.64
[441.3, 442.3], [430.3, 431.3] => -0.46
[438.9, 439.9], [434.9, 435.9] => 0.43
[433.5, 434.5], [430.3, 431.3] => -3.46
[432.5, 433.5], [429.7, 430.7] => 0.16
